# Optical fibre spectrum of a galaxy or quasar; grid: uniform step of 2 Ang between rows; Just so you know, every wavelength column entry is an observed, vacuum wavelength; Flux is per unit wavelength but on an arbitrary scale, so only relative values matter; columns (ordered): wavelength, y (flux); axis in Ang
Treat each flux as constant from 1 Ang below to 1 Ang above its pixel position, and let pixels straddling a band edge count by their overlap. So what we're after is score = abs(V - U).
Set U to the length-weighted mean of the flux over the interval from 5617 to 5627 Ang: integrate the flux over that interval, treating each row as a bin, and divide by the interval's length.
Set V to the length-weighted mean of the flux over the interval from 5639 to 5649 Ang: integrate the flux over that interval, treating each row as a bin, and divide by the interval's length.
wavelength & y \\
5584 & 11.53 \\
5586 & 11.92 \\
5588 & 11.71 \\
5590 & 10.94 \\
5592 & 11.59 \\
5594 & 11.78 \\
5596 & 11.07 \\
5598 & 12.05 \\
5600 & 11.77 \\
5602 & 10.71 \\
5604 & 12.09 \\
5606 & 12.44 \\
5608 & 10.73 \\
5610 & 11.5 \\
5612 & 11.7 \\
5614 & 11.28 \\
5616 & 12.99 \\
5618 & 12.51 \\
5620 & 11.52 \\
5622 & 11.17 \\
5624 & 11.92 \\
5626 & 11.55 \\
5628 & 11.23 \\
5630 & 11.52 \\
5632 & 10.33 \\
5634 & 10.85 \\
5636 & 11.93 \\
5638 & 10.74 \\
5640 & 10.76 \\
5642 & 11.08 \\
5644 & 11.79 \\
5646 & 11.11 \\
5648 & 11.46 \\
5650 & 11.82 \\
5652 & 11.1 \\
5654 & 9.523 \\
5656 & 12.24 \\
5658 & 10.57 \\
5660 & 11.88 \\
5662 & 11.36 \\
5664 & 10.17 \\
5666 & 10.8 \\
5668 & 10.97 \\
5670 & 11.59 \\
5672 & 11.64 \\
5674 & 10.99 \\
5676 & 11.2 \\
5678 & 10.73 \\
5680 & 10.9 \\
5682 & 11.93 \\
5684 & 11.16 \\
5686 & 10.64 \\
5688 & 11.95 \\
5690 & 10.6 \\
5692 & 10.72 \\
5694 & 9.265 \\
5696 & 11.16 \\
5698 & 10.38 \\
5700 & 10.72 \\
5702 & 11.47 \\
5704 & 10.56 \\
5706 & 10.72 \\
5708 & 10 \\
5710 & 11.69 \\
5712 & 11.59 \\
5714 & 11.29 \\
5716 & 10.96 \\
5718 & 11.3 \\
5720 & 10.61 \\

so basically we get 0.5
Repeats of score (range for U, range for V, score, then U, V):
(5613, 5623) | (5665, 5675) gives 0.7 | 11.9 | 11.2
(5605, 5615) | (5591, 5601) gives 0.1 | 11.5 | 11.7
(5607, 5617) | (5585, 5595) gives 0.1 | 11.6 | 11.6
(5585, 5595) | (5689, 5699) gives 1.2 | 11.6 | 10.4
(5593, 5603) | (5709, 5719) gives 0.1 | 11.5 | 11.4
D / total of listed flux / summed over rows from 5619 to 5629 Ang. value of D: 57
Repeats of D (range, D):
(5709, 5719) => 57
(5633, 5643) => 55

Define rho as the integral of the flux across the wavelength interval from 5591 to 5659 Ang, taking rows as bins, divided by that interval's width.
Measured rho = 11.4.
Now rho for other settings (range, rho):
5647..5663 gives 11.2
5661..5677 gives 11.1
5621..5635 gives 11.2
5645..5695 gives 11.1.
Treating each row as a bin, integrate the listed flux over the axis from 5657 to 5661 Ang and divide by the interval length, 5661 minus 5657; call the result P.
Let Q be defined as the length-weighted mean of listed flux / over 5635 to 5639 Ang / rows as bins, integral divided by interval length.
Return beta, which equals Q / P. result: 1.01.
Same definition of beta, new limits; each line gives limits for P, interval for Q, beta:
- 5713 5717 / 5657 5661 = 1.01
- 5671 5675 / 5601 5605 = 1.01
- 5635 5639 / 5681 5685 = 1.02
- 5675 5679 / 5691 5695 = 0.91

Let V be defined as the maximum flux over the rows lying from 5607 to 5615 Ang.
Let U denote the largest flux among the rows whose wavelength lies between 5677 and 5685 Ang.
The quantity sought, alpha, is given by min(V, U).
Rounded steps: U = 11.93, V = 11.7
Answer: 11.7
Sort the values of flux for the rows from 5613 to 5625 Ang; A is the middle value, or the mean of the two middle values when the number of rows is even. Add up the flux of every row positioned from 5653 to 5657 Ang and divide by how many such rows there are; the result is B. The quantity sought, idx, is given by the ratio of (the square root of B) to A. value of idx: 0.281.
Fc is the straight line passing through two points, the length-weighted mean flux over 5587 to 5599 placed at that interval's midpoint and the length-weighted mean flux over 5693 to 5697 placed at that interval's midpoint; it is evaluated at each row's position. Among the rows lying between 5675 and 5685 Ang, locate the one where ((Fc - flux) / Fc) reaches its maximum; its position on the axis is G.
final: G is 5678 Ang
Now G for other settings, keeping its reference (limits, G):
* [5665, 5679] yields 5666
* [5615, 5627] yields 5622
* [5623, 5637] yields 5632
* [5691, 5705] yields 5694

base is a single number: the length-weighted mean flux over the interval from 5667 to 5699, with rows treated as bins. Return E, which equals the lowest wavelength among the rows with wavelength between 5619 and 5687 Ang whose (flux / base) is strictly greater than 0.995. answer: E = 5620 Ang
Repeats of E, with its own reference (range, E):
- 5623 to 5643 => 5624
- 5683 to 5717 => 5684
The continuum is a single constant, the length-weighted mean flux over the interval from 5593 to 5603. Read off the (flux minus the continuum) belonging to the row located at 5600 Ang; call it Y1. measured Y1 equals 0.3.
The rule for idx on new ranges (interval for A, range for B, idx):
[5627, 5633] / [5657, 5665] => 0.295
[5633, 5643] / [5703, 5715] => 0.305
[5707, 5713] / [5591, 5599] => 0.294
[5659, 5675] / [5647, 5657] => 0.300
